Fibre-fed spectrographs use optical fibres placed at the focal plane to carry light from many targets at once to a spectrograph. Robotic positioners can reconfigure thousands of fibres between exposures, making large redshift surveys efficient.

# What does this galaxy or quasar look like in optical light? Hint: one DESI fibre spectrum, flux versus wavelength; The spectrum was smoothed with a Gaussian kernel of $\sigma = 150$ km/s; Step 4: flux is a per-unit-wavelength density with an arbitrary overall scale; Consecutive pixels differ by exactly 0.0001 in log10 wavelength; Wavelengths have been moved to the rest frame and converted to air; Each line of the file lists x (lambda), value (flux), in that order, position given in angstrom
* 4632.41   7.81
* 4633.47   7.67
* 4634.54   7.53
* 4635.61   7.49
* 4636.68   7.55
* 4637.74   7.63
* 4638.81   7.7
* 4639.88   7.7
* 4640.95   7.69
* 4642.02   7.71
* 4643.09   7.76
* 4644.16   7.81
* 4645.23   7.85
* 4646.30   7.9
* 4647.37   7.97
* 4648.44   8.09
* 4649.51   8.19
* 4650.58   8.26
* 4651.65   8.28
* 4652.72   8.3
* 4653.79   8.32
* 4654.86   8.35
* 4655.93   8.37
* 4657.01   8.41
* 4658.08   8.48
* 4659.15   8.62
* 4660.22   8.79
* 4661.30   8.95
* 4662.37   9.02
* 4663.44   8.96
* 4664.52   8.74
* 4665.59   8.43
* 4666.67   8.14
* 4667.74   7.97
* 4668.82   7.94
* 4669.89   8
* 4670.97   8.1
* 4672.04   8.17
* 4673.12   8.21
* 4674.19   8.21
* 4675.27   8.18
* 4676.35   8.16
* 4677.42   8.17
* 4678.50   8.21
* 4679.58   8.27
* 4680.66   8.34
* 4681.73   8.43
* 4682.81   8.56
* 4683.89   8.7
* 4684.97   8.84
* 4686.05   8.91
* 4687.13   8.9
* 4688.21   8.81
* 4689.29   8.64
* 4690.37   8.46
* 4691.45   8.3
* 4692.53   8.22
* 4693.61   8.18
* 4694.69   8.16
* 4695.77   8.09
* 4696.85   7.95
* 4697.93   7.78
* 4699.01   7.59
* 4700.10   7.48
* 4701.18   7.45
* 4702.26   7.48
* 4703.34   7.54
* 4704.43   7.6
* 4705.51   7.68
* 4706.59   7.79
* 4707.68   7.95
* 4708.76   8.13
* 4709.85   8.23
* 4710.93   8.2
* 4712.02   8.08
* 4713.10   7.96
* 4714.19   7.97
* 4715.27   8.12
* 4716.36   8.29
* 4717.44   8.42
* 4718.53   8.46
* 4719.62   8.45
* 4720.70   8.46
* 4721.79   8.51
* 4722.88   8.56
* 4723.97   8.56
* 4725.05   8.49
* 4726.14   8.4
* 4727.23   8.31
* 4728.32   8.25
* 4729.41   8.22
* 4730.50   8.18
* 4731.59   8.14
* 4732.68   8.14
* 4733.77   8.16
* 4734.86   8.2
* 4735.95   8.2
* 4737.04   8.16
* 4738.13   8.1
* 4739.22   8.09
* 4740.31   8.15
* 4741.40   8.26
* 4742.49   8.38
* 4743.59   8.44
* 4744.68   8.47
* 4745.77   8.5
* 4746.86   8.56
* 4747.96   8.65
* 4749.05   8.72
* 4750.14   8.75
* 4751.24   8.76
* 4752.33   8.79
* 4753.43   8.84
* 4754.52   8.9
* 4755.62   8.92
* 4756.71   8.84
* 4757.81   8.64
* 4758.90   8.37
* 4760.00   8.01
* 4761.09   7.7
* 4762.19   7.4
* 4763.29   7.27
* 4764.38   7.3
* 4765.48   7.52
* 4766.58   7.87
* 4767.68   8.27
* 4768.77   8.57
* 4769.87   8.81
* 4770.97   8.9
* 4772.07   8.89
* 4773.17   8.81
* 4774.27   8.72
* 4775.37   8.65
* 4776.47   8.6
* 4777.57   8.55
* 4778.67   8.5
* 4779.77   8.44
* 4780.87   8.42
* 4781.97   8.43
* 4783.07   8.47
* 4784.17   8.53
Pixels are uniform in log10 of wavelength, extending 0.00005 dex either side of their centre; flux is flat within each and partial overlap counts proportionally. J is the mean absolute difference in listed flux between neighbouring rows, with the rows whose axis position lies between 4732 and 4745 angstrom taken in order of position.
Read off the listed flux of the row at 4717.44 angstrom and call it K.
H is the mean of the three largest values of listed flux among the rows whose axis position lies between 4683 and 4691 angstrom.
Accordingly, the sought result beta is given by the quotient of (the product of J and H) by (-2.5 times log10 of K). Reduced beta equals -0.19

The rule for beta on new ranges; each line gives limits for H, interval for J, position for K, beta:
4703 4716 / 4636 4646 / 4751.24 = -0.14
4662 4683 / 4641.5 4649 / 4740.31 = -0.25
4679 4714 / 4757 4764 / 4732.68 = -1.07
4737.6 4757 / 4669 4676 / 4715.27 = -0.19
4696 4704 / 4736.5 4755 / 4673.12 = -0.19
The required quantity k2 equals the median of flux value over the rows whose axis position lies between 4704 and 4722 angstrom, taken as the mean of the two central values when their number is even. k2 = 8.1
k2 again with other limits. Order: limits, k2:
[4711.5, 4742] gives 8.2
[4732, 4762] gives 8.4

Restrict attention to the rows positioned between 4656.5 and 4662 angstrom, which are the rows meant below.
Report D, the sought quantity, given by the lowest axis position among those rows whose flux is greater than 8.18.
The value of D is 4657.01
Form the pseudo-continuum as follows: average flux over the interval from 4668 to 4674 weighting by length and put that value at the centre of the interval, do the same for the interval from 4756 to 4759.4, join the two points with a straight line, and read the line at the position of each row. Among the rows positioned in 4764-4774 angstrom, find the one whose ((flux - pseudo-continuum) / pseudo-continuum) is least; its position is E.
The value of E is 4764.38 angstrom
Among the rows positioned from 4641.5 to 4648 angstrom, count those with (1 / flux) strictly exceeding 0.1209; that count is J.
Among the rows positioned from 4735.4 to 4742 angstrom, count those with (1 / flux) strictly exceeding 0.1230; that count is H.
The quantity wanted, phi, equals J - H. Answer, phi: 4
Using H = 2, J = 6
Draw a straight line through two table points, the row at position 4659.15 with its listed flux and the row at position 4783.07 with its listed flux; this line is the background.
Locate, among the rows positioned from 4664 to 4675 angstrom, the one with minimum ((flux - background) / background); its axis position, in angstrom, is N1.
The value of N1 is 4668.82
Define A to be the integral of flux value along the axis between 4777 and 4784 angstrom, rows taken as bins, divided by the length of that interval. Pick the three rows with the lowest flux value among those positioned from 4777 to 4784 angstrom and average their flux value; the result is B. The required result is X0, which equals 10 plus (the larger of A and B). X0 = 18.5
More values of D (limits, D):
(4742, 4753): 4742.49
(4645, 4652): 4649.51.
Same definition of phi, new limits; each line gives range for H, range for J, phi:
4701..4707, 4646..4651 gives -1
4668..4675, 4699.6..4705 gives 2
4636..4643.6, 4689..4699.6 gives 0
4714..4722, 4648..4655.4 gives 1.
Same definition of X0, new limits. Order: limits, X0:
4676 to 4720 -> 18.2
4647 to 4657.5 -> 18.3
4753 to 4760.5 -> 18.6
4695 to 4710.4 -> 17.8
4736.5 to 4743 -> 18.2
